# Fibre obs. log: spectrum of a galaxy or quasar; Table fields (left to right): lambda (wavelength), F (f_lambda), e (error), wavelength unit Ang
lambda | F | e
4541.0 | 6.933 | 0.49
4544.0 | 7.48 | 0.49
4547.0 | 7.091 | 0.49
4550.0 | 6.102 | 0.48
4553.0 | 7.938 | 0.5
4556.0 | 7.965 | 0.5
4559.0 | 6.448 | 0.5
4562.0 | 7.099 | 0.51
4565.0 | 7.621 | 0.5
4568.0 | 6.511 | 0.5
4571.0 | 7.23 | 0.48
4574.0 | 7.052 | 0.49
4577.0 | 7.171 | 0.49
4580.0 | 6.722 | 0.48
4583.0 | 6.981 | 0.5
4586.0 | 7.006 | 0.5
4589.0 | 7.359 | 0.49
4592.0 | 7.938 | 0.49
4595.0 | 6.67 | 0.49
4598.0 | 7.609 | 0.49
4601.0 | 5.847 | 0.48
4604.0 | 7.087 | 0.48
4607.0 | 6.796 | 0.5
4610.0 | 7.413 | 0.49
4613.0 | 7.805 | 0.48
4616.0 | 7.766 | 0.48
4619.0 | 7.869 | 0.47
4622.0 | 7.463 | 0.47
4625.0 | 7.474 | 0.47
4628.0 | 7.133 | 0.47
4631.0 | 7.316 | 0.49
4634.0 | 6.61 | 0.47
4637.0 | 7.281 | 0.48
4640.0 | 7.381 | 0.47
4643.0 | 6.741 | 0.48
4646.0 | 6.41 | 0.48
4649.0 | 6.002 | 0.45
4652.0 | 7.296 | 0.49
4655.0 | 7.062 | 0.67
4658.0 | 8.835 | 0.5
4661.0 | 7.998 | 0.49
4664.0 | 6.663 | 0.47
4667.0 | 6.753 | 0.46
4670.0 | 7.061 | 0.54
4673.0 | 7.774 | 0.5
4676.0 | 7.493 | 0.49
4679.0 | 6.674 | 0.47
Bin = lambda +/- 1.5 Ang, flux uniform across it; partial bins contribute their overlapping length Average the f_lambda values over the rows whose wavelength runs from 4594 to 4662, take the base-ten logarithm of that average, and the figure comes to 0.858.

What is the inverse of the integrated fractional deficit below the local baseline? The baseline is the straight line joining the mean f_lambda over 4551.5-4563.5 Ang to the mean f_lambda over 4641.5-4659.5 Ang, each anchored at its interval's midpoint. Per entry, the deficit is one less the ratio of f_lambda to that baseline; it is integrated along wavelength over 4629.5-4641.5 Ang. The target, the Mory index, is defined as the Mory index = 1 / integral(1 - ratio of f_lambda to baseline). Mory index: -14.7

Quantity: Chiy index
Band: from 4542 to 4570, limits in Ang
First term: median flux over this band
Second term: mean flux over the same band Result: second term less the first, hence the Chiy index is 0.04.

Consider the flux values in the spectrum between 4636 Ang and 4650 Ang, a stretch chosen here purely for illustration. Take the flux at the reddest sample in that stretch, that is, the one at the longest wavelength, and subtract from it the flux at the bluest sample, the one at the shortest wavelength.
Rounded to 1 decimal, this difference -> -1.3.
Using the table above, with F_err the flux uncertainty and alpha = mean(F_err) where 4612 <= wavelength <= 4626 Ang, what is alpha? 0.474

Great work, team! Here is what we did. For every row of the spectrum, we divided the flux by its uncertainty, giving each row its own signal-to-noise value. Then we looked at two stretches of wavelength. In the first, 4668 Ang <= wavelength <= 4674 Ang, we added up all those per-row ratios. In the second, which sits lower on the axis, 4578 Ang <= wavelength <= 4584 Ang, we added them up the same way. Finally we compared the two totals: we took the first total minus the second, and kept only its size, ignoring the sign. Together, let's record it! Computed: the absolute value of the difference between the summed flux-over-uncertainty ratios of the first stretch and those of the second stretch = 0.7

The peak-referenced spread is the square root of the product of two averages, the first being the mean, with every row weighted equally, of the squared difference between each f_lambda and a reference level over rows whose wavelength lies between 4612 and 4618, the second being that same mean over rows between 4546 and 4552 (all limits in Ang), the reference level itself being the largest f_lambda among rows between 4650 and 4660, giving 2.4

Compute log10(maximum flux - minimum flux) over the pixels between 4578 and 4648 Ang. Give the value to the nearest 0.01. 0.32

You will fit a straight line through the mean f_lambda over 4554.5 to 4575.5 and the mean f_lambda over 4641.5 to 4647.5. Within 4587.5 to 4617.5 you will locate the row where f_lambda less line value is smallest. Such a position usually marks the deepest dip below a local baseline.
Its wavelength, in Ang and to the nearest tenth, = 4601.0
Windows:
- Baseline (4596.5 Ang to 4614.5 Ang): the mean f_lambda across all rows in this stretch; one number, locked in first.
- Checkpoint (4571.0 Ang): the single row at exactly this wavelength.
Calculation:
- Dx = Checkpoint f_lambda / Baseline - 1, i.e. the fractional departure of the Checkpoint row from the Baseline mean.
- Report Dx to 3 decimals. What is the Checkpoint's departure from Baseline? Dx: 0.019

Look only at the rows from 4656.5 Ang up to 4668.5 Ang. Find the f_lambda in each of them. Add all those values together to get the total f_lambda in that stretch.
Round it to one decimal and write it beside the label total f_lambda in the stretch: 30.2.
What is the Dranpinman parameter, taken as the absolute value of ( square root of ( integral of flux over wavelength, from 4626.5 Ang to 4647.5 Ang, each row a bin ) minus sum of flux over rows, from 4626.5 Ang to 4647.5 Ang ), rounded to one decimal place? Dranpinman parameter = 36.8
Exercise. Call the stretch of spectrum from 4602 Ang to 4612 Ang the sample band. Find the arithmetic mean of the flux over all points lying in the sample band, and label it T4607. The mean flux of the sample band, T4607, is 7.1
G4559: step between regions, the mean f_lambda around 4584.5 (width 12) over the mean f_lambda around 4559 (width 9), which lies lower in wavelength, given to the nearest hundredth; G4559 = 0.98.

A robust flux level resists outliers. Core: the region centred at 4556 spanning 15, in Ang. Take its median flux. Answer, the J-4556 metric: 7.10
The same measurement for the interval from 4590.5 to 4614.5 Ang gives 7.25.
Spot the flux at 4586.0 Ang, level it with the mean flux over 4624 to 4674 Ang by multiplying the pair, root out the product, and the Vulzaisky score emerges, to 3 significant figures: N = 7.08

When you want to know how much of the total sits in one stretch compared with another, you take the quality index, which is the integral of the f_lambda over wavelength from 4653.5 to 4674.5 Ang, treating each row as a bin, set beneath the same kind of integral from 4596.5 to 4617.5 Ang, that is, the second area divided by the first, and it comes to 0.97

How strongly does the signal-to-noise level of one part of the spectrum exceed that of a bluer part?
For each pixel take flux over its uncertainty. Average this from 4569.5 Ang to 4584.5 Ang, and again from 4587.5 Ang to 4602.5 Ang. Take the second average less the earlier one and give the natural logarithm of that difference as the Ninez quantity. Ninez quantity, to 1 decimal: -2.3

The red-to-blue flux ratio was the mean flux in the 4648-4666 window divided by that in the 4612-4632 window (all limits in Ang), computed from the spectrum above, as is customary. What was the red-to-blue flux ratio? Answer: 0.97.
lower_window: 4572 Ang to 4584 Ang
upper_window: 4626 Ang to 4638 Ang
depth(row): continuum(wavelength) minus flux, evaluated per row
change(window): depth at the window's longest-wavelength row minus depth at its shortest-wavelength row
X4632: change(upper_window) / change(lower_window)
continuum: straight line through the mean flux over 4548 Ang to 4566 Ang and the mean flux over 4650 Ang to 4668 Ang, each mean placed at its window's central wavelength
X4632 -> -1.4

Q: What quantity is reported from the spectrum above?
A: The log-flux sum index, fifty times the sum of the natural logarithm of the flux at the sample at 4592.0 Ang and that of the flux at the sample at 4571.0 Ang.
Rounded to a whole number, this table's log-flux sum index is 202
